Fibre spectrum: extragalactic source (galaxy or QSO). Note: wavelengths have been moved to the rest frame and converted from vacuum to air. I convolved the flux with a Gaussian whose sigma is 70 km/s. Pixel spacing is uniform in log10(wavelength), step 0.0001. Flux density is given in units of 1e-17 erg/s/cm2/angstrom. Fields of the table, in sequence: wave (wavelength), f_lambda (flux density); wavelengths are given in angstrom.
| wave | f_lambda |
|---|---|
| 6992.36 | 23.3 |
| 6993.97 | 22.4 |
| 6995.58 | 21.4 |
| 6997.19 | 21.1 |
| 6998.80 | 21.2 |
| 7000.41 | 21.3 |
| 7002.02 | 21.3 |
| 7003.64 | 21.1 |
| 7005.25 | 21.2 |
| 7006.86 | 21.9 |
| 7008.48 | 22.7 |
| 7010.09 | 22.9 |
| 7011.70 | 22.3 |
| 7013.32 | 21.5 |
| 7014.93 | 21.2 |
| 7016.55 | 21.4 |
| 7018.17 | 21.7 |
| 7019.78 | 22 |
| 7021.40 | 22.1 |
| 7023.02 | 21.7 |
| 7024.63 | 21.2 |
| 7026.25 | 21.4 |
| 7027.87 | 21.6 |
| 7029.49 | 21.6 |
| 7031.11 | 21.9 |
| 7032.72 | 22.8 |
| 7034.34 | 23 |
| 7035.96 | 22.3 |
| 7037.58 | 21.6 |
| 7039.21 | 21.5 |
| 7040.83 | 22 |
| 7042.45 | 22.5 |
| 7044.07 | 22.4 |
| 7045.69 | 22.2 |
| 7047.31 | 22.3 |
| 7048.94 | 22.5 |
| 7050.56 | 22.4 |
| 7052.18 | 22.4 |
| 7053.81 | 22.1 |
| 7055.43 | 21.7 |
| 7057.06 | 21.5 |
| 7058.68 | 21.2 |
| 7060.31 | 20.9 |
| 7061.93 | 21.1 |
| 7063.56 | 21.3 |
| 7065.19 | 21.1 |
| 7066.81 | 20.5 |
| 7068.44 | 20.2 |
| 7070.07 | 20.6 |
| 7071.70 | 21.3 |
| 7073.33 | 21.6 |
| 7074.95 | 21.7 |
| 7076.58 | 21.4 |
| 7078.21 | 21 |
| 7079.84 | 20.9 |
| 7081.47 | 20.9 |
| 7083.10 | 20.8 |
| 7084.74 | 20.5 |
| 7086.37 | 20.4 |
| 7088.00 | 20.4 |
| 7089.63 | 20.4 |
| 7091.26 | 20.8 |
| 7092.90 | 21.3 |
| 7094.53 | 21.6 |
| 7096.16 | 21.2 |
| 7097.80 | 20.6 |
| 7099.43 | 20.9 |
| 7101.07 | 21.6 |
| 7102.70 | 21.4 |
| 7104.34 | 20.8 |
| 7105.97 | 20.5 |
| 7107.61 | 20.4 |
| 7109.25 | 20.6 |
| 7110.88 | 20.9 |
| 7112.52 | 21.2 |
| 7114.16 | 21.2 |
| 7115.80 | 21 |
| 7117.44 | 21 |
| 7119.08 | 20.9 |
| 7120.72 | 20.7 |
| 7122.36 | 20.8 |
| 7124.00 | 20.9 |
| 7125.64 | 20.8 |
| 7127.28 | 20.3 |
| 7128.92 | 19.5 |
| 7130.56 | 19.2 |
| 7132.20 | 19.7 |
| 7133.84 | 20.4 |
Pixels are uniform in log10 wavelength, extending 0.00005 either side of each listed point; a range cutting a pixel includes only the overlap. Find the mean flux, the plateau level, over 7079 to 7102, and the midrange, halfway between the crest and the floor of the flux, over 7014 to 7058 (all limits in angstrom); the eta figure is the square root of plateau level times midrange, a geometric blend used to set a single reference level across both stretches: 21.48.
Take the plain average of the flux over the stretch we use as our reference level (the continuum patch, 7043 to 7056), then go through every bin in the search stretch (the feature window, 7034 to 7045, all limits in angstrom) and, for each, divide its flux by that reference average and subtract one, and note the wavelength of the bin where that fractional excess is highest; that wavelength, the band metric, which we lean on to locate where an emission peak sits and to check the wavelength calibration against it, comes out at 7034.34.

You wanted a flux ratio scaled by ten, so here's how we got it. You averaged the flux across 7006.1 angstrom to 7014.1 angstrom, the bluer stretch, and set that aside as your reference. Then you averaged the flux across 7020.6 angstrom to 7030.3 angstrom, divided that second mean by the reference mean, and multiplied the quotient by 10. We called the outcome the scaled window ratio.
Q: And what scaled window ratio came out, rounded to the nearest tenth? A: 9.7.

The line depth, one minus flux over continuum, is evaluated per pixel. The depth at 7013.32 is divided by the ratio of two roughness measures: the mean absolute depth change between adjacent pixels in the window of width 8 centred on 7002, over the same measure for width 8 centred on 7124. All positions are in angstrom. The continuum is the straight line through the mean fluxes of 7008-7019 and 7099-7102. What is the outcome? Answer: 0.04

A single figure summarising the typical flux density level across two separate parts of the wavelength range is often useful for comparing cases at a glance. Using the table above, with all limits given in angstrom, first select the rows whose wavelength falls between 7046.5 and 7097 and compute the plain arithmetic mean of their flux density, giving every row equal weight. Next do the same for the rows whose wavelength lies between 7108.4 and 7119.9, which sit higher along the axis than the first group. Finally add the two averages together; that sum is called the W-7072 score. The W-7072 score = 42.2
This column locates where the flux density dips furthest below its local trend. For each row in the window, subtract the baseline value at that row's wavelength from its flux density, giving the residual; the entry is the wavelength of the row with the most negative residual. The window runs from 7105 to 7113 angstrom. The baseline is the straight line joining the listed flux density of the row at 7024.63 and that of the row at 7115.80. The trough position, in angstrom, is 7107.61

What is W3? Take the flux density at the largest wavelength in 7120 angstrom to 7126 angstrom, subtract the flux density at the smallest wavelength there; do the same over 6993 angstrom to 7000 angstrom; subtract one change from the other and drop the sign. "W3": 1.30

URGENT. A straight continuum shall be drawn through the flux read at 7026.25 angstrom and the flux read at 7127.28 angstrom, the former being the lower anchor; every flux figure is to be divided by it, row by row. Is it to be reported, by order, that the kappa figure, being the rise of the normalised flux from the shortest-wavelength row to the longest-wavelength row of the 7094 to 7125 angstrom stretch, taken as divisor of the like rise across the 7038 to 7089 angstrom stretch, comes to 1.5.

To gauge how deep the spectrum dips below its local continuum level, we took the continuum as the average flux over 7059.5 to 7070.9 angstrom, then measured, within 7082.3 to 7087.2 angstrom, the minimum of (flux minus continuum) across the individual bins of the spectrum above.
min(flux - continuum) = -0.41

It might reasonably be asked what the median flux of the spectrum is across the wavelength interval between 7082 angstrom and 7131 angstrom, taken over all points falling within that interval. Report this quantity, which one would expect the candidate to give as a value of 20.8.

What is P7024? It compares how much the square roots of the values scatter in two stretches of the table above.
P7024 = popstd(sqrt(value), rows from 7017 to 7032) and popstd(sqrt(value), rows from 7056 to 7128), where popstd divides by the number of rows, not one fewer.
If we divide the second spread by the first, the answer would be 1.5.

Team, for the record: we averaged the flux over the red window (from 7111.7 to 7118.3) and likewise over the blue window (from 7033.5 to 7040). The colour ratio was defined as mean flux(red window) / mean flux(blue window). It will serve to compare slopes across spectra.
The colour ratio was 0.95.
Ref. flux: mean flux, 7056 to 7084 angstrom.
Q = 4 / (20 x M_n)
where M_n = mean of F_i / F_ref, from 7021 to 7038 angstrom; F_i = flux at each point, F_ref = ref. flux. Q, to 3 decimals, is 0.192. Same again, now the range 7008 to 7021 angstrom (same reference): 0.192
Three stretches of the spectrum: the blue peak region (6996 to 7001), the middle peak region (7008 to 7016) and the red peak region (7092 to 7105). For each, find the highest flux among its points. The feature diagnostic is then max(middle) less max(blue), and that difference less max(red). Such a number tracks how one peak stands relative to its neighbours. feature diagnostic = -20.0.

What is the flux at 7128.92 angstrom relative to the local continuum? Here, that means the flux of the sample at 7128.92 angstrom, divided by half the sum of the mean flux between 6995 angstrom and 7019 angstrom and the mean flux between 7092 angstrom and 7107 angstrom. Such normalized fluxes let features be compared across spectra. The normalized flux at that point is 0.91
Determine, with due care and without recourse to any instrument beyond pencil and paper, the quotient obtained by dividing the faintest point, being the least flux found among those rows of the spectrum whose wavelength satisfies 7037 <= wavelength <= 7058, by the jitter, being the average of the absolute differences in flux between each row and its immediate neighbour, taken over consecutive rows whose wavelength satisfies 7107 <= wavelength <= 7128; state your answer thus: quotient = 123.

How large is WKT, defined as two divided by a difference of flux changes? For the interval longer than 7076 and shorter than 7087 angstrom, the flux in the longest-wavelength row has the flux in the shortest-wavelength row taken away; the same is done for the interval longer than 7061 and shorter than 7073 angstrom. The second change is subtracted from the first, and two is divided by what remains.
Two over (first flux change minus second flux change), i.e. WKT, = -1.7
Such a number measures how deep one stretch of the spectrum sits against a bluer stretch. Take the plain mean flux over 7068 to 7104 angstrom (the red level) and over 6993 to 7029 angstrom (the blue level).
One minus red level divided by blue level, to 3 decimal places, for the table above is 0.032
